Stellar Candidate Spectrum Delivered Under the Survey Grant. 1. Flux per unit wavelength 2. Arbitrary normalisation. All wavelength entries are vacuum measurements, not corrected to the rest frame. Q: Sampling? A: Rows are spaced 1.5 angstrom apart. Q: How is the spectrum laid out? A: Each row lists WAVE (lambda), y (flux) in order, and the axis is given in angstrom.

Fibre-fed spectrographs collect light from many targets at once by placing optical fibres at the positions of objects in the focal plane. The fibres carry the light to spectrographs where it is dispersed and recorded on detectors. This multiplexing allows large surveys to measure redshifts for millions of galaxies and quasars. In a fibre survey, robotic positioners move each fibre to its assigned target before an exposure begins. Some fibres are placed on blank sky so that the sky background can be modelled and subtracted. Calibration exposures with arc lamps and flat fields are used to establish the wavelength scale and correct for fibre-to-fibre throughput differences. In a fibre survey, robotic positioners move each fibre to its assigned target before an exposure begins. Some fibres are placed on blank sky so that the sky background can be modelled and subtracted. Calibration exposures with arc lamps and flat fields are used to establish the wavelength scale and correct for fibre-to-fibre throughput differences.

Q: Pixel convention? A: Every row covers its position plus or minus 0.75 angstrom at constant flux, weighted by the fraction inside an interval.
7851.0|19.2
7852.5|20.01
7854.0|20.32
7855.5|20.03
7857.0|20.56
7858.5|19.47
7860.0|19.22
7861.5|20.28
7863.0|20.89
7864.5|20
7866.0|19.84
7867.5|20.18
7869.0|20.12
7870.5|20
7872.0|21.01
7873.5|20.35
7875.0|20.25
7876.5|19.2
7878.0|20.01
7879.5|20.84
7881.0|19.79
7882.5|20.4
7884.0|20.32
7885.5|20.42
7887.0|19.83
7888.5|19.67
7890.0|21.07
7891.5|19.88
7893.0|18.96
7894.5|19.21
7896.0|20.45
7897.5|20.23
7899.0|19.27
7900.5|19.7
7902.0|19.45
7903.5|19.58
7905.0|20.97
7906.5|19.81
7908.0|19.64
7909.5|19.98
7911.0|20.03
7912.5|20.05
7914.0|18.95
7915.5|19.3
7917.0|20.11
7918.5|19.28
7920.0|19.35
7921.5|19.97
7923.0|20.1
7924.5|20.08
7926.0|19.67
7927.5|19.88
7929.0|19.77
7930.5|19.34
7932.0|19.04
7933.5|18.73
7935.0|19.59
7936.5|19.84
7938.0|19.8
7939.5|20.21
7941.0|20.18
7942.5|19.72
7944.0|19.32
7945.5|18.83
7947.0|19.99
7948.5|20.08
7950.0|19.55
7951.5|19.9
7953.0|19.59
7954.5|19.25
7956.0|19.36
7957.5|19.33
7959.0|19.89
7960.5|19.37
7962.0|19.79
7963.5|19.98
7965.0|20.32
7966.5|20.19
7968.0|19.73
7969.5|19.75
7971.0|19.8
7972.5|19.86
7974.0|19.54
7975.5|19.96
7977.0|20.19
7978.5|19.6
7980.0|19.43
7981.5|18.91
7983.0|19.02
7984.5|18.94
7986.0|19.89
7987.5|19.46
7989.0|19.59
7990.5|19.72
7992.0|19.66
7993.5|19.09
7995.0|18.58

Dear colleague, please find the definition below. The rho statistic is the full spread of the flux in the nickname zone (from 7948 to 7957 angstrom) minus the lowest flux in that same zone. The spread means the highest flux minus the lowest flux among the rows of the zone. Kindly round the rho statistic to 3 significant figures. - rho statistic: -18.4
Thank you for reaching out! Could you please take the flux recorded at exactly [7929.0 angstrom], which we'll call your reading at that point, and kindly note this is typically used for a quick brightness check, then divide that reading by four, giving 4.94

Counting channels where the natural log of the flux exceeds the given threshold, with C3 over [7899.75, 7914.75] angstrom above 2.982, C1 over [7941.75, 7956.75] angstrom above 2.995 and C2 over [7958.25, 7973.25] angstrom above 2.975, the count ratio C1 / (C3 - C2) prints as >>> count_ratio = -0.5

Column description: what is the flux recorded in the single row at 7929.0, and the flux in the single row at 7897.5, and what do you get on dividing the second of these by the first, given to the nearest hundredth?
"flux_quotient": 1.02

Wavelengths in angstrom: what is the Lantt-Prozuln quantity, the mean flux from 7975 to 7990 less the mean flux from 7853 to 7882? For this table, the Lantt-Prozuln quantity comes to -0.63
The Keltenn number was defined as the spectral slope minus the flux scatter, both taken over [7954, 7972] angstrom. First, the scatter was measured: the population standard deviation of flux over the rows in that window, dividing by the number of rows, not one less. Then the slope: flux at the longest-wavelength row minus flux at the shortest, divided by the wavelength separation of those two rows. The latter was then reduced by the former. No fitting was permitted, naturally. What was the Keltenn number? -0.30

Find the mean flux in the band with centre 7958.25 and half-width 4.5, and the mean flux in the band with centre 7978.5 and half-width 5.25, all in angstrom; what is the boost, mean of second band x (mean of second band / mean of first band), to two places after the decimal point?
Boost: 19.54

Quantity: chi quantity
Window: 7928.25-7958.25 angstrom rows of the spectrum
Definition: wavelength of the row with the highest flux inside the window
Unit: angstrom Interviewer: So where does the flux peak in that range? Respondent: 7939.5 angstrom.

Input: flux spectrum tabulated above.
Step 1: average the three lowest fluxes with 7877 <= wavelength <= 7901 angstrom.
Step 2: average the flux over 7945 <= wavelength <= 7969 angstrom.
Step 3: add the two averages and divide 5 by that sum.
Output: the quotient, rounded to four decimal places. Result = 0.1287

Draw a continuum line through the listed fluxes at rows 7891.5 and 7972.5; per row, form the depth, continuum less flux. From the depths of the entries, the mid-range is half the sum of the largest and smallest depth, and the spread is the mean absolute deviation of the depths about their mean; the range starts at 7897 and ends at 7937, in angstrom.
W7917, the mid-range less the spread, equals -0.33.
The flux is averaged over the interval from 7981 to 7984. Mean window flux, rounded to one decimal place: 19.0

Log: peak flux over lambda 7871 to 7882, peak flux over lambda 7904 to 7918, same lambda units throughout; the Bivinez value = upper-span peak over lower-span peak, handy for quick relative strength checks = 0.998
